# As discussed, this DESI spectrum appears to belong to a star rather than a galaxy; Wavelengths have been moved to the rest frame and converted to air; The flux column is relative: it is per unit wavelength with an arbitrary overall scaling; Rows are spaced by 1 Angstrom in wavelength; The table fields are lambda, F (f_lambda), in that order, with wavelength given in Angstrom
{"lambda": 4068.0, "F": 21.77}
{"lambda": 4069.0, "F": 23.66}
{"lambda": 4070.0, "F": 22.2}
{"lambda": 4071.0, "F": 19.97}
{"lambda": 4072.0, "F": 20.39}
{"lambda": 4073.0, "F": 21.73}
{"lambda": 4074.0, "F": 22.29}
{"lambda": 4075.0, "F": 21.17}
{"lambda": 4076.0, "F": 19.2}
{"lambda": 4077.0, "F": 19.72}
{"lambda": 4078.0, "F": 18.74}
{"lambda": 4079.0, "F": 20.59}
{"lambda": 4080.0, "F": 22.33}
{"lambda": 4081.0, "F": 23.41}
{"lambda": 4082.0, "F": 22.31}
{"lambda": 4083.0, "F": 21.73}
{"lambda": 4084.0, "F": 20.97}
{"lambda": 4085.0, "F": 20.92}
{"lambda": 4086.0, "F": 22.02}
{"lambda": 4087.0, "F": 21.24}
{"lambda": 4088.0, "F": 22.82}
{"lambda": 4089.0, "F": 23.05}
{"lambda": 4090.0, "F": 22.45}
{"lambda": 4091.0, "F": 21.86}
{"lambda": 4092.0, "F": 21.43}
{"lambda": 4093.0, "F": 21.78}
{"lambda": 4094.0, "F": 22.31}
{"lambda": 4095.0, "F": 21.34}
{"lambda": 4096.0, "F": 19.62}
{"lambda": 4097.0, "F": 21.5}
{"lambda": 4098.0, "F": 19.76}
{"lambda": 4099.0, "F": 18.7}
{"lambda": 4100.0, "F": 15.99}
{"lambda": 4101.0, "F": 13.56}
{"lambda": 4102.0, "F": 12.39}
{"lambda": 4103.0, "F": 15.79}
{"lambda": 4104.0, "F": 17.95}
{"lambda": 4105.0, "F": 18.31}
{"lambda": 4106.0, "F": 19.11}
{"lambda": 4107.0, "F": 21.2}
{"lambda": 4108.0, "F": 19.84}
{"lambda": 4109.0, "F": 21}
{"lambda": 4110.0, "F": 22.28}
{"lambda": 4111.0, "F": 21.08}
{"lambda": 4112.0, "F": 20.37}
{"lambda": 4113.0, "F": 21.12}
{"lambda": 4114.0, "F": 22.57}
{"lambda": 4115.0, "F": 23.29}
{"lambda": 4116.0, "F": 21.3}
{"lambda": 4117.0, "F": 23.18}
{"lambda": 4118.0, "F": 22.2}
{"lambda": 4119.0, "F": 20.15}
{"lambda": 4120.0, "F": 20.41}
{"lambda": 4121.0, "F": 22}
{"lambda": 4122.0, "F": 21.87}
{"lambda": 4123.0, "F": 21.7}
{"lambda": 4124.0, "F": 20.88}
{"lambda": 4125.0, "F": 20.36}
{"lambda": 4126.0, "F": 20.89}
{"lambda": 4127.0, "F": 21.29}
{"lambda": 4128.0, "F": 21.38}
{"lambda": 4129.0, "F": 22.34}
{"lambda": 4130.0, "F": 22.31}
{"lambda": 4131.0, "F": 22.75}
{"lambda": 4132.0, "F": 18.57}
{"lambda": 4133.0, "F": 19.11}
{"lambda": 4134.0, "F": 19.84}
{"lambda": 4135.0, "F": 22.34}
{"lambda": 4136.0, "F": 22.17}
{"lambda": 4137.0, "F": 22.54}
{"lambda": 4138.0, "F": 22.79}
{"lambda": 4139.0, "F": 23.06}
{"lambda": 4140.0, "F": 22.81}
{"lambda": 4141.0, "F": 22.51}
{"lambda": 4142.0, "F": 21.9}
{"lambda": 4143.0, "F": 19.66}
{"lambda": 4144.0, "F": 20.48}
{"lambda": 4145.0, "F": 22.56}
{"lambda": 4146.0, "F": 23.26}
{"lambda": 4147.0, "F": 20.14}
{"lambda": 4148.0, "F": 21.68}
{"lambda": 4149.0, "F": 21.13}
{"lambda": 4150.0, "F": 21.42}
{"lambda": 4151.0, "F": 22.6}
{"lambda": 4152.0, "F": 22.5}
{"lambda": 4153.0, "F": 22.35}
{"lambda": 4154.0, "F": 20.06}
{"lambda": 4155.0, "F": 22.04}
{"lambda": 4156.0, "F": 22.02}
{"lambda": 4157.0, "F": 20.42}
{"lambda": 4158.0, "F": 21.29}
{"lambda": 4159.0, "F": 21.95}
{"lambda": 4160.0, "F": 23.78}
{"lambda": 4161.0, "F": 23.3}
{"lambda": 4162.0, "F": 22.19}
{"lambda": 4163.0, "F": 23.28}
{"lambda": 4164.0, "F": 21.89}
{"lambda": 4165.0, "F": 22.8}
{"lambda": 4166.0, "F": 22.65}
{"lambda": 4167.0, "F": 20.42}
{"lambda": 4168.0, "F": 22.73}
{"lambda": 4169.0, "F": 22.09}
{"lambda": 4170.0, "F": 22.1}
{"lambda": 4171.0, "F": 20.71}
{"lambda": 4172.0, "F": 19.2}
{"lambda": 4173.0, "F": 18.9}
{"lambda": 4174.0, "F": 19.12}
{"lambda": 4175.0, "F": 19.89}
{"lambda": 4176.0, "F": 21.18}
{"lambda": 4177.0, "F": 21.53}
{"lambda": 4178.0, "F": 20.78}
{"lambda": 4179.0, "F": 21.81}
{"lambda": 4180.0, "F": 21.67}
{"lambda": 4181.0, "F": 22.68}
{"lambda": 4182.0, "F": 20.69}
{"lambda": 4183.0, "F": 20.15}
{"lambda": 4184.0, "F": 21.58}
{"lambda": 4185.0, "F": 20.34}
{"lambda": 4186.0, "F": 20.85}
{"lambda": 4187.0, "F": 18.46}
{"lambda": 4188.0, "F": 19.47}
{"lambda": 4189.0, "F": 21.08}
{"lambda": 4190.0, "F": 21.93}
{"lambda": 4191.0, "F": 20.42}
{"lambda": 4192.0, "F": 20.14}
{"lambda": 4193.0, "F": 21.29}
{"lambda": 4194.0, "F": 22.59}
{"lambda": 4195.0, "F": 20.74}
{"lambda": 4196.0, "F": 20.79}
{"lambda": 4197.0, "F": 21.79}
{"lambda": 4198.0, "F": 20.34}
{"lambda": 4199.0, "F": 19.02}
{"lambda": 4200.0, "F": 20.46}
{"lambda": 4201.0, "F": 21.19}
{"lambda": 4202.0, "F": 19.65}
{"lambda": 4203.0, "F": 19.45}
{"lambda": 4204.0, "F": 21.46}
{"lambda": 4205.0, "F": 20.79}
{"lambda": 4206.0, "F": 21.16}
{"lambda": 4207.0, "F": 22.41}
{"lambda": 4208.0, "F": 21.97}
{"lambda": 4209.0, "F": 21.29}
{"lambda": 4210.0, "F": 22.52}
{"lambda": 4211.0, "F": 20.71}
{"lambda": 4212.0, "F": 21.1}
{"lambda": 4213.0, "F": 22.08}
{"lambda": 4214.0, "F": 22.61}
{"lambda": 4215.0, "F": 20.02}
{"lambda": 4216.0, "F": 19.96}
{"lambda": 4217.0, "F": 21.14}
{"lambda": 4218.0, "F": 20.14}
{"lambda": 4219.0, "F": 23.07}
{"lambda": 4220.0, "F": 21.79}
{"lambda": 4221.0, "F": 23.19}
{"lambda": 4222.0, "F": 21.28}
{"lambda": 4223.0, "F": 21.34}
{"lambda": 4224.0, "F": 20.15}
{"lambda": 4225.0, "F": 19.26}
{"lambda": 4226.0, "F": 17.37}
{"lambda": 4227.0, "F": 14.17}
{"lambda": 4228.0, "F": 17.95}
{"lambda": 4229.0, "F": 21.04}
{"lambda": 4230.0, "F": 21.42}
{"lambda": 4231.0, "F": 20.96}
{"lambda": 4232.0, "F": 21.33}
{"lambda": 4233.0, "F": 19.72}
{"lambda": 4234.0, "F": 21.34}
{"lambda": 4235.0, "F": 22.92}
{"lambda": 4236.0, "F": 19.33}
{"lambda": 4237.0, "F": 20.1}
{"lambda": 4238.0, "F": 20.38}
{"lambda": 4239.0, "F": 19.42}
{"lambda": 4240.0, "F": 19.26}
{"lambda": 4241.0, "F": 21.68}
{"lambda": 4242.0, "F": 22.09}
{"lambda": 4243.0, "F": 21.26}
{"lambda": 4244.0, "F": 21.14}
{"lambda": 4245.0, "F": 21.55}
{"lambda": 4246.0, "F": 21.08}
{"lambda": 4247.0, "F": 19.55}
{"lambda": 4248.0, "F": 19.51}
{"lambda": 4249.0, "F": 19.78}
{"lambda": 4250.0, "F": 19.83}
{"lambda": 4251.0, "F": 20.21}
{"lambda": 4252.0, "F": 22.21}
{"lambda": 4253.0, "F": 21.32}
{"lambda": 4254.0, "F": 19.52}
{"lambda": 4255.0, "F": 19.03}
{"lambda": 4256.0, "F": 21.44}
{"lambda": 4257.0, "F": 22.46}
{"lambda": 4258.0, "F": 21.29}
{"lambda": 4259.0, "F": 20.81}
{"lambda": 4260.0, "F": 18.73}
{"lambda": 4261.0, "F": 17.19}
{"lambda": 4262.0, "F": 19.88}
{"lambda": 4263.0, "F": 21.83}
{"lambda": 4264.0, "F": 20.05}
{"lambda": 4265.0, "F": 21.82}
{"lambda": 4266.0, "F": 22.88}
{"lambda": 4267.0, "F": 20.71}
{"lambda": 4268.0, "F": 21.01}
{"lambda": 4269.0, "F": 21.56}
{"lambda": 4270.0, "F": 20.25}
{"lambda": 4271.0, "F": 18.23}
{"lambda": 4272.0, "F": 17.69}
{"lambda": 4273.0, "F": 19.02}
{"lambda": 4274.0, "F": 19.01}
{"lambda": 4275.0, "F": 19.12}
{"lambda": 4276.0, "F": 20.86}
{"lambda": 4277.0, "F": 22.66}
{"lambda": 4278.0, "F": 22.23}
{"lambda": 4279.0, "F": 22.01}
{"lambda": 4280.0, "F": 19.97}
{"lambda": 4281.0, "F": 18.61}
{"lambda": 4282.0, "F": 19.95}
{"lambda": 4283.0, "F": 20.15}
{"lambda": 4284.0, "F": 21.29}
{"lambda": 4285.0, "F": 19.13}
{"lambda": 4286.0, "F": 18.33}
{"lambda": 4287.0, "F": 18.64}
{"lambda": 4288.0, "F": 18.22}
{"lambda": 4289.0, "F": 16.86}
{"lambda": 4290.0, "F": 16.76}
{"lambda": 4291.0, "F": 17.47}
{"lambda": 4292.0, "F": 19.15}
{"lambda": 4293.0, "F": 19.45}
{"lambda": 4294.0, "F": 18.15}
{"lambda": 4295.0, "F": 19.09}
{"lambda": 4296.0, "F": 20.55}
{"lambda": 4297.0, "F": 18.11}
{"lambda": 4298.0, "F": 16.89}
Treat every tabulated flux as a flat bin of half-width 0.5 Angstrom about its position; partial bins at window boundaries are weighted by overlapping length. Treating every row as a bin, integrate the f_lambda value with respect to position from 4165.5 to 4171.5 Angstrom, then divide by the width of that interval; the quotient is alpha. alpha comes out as 21.8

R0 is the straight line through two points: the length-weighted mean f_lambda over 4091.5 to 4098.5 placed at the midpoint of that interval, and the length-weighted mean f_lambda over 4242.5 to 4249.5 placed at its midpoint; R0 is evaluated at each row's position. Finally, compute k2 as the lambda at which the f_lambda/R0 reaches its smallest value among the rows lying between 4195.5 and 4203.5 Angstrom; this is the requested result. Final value 4199.0 Angstrom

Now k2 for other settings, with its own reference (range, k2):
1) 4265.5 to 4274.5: 4272.0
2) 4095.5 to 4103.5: 4102.0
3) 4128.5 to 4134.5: 4132.0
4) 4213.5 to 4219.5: 4216.0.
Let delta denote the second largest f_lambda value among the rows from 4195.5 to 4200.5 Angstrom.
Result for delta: 20.79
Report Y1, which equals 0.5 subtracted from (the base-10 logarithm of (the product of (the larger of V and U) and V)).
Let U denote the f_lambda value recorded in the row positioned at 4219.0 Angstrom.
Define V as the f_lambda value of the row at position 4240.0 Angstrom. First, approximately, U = 23.07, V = 19.26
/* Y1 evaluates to 2.15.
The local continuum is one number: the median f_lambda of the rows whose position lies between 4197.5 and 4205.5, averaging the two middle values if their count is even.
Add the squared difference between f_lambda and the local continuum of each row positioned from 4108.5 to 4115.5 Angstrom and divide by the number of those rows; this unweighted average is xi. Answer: 2.6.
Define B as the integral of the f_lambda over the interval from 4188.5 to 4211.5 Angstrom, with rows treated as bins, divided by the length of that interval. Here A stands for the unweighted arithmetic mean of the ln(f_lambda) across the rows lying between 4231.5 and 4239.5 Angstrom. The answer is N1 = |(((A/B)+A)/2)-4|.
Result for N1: 2.42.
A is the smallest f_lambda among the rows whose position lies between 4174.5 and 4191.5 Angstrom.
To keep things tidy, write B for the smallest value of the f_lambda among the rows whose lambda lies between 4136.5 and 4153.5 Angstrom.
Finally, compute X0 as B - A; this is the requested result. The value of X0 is 1.2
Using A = 18.46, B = 19.66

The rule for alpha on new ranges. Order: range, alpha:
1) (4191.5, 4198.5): 21.1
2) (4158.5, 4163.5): 22.9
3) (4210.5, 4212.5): 20.9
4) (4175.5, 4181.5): 21.6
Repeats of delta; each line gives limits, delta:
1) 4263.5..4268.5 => 21.82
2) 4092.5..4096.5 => 21.78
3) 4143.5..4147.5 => 22.56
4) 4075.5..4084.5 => 22.33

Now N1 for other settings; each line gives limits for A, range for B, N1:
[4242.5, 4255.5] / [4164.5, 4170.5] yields 2.42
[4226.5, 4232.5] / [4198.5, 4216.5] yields 2.45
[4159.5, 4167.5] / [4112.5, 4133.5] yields 2.37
